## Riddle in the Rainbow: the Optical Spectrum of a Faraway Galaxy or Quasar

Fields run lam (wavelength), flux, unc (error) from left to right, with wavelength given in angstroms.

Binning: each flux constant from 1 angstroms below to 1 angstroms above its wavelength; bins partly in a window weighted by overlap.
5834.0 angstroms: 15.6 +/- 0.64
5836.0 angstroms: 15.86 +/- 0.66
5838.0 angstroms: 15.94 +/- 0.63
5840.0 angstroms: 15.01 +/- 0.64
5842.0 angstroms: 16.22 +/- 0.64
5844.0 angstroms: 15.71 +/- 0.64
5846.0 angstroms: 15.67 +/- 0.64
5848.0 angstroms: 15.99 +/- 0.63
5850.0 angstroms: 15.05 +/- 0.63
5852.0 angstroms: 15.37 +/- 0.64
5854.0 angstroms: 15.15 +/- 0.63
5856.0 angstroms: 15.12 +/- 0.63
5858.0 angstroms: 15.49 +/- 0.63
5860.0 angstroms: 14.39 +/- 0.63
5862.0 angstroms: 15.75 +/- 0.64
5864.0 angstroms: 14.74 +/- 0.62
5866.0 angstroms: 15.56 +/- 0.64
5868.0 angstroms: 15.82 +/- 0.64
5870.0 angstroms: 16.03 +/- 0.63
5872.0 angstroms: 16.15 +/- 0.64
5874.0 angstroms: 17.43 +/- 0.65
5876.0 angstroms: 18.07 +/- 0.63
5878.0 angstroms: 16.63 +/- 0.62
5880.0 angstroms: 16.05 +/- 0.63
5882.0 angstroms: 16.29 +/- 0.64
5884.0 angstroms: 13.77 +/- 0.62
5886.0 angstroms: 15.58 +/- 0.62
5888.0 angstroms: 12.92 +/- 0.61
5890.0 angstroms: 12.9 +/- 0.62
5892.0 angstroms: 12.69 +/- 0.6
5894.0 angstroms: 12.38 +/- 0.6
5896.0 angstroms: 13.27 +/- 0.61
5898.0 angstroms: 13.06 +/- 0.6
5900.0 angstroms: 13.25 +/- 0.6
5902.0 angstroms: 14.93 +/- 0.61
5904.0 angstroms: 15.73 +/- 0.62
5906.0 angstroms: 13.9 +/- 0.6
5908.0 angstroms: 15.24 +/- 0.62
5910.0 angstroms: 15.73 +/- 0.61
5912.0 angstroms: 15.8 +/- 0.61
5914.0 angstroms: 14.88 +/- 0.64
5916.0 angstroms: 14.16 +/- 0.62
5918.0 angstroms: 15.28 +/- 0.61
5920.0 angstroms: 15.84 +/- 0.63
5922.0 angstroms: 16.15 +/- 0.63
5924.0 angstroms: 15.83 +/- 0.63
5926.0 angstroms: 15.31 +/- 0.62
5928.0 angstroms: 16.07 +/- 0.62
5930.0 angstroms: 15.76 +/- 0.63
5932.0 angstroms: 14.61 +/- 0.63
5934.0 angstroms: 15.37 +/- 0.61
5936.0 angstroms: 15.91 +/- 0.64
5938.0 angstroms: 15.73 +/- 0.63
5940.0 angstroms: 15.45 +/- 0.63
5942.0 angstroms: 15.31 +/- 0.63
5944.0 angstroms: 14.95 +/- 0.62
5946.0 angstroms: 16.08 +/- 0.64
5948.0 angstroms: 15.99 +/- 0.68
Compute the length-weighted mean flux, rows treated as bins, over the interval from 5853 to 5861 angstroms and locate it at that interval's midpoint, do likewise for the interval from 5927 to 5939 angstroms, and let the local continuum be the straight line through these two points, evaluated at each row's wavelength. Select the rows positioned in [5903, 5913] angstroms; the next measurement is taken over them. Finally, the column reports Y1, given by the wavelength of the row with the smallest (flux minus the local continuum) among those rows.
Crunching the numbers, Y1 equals 5906.0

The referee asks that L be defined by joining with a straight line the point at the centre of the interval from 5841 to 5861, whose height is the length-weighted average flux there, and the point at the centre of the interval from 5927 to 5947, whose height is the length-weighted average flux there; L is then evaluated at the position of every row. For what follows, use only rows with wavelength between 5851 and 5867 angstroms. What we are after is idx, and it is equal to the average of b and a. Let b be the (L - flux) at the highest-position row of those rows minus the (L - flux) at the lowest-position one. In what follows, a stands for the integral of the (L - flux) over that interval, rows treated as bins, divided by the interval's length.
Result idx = 0.0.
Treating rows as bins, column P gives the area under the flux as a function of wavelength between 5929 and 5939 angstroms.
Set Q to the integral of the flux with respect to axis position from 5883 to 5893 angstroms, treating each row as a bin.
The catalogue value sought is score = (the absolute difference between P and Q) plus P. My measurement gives 174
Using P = 155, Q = 136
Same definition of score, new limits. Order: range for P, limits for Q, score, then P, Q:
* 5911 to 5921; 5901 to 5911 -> 153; 152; 151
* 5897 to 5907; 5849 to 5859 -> 152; 142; 152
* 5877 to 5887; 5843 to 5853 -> 158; 157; 156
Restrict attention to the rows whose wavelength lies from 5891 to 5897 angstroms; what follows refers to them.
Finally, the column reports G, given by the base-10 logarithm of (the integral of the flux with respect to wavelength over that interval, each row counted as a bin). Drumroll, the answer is 1.88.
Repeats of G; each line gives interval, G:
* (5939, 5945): 1.96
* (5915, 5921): 1.96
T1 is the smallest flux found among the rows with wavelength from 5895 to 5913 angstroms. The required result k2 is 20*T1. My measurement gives 261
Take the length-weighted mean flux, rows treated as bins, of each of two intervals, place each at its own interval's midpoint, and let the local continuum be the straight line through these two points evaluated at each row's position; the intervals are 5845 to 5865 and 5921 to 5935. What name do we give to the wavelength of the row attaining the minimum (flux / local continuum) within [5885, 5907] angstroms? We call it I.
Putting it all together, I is 5894.0 angstroms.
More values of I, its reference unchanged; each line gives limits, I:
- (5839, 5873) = 5860.0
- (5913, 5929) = 5916.0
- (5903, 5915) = 5906.0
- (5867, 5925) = 5894.0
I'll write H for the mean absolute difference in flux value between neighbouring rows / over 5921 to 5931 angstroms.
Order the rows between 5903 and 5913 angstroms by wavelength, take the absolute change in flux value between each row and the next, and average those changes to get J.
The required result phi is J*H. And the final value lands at 0.45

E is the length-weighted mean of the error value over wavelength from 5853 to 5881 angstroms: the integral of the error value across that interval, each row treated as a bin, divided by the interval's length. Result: 0.633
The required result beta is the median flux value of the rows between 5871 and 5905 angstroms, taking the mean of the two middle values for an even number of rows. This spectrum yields 14.9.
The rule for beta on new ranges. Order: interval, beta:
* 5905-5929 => 15.5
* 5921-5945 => 15.6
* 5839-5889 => 15.7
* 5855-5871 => 15.5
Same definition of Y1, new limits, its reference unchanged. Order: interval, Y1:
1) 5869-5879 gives 5870.0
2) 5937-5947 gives 5944.0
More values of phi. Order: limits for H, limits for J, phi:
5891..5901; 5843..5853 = 0.16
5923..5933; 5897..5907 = 0.77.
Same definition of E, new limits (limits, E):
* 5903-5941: 0.623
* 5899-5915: 0.614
